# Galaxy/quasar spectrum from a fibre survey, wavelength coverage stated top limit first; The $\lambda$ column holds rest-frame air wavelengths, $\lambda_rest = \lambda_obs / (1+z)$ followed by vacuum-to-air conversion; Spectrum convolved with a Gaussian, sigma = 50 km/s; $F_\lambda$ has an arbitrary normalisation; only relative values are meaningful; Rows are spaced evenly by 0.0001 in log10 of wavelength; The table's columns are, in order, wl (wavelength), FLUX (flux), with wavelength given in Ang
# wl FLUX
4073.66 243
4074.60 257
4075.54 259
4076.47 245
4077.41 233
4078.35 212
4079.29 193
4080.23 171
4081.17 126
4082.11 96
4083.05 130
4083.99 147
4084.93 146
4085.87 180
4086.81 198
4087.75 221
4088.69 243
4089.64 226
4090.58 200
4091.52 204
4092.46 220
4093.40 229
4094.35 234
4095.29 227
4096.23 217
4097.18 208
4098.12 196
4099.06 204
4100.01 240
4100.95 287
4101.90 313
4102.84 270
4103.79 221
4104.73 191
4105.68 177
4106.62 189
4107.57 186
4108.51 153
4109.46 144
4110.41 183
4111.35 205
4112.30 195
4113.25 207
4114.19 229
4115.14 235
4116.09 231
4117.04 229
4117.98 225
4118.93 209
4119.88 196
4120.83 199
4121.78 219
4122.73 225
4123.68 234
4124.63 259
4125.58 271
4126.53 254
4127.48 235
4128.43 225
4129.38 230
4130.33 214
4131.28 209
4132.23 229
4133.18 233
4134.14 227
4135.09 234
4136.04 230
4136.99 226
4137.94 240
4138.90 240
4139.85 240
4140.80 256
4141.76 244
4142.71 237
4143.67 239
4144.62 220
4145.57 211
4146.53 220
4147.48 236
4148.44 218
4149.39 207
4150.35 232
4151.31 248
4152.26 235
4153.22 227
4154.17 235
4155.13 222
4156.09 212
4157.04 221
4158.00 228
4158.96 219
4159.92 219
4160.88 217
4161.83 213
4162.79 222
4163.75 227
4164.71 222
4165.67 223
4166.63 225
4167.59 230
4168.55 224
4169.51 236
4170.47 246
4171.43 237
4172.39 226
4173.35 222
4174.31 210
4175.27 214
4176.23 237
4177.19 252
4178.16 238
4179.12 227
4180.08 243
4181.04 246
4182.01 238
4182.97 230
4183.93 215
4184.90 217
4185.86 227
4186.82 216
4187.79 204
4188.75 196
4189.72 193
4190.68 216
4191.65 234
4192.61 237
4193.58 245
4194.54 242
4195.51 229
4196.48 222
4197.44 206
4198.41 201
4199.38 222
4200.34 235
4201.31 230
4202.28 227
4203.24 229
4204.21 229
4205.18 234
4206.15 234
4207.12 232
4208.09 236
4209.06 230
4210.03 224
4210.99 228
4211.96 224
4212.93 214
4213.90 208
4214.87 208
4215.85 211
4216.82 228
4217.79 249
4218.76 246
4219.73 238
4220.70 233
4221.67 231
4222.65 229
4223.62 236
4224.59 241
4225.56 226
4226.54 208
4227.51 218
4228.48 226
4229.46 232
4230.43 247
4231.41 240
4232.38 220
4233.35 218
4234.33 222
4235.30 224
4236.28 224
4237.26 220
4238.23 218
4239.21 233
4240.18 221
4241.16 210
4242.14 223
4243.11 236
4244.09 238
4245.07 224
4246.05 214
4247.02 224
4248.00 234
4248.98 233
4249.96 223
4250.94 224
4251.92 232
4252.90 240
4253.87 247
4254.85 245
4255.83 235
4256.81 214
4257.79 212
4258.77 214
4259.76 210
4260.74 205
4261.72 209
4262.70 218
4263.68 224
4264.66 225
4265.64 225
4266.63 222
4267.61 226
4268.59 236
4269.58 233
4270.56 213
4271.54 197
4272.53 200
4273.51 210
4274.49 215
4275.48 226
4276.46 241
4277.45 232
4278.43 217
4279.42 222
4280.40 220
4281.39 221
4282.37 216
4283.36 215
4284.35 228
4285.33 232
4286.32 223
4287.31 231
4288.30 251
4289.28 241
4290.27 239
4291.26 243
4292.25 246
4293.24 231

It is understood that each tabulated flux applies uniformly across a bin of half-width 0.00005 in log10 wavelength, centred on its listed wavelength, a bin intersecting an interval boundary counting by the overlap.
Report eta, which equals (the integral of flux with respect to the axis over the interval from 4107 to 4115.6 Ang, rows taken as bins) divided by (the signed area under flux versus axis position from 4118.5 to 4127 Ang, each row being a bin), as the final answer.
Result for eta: 0.85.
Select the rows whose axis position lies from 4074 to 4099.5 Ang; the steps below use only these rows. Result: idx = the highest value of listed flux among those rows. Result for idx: 259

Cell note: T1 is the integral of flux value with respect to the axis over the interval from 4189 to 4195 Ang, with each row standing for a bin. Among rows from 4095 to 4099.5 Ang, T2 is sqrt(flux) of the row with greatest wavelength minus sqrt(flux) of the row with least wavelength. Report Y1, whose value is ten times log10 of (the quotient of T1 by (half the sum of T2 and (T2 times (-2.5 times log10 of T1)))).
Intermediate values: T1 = 1360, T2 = -0.78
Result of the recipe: 27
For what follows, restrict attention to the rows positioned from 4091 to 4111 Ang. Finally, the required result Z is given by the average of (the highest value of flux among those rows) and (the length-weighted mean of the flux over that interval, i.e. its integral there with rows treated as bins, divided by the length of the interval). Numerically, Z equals 263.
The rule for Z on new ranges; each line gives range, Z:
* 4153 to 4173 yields 236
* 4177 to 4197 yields 239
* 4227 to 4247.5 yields 236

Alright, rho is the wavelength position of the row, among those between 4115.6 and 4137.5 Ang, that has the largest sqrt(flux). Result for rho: 4125.58 Ang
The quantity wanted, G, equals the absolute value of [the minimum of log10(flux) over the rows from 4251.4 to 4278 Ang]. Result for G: 2.29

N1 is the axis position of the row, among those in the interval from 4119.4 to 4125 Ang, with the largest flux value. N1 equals 4124.63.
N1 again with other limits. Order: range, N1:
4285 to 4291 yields 4288.30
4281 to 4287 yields 4285.33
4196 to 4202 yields 4200.34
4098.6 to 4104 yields 4101.90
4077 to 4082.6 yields 4077.41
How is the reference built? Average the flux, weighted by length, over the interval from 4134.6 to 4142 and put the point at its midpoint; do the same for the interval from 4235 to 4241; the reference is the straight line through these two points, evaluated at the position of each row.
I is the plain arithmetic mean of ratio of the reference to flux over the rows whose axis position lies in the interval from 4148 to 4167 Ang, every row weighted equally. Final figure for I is 1.05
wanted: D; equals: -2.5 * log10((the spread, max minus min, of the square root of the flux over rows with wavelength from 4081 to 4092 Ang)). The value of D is -1.91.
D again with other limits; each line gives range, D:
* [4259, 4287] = -0.43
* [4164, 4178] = -0.35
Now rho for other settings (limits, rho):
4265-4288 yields 4276.46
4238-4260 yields 4253.87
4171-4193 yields 4177.19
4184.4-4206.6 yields 4193.58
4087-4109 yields 4101.90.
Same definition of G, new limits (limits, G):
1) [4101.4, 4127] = 2.16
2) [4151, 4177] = 2.32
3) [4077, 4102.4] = 1.98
